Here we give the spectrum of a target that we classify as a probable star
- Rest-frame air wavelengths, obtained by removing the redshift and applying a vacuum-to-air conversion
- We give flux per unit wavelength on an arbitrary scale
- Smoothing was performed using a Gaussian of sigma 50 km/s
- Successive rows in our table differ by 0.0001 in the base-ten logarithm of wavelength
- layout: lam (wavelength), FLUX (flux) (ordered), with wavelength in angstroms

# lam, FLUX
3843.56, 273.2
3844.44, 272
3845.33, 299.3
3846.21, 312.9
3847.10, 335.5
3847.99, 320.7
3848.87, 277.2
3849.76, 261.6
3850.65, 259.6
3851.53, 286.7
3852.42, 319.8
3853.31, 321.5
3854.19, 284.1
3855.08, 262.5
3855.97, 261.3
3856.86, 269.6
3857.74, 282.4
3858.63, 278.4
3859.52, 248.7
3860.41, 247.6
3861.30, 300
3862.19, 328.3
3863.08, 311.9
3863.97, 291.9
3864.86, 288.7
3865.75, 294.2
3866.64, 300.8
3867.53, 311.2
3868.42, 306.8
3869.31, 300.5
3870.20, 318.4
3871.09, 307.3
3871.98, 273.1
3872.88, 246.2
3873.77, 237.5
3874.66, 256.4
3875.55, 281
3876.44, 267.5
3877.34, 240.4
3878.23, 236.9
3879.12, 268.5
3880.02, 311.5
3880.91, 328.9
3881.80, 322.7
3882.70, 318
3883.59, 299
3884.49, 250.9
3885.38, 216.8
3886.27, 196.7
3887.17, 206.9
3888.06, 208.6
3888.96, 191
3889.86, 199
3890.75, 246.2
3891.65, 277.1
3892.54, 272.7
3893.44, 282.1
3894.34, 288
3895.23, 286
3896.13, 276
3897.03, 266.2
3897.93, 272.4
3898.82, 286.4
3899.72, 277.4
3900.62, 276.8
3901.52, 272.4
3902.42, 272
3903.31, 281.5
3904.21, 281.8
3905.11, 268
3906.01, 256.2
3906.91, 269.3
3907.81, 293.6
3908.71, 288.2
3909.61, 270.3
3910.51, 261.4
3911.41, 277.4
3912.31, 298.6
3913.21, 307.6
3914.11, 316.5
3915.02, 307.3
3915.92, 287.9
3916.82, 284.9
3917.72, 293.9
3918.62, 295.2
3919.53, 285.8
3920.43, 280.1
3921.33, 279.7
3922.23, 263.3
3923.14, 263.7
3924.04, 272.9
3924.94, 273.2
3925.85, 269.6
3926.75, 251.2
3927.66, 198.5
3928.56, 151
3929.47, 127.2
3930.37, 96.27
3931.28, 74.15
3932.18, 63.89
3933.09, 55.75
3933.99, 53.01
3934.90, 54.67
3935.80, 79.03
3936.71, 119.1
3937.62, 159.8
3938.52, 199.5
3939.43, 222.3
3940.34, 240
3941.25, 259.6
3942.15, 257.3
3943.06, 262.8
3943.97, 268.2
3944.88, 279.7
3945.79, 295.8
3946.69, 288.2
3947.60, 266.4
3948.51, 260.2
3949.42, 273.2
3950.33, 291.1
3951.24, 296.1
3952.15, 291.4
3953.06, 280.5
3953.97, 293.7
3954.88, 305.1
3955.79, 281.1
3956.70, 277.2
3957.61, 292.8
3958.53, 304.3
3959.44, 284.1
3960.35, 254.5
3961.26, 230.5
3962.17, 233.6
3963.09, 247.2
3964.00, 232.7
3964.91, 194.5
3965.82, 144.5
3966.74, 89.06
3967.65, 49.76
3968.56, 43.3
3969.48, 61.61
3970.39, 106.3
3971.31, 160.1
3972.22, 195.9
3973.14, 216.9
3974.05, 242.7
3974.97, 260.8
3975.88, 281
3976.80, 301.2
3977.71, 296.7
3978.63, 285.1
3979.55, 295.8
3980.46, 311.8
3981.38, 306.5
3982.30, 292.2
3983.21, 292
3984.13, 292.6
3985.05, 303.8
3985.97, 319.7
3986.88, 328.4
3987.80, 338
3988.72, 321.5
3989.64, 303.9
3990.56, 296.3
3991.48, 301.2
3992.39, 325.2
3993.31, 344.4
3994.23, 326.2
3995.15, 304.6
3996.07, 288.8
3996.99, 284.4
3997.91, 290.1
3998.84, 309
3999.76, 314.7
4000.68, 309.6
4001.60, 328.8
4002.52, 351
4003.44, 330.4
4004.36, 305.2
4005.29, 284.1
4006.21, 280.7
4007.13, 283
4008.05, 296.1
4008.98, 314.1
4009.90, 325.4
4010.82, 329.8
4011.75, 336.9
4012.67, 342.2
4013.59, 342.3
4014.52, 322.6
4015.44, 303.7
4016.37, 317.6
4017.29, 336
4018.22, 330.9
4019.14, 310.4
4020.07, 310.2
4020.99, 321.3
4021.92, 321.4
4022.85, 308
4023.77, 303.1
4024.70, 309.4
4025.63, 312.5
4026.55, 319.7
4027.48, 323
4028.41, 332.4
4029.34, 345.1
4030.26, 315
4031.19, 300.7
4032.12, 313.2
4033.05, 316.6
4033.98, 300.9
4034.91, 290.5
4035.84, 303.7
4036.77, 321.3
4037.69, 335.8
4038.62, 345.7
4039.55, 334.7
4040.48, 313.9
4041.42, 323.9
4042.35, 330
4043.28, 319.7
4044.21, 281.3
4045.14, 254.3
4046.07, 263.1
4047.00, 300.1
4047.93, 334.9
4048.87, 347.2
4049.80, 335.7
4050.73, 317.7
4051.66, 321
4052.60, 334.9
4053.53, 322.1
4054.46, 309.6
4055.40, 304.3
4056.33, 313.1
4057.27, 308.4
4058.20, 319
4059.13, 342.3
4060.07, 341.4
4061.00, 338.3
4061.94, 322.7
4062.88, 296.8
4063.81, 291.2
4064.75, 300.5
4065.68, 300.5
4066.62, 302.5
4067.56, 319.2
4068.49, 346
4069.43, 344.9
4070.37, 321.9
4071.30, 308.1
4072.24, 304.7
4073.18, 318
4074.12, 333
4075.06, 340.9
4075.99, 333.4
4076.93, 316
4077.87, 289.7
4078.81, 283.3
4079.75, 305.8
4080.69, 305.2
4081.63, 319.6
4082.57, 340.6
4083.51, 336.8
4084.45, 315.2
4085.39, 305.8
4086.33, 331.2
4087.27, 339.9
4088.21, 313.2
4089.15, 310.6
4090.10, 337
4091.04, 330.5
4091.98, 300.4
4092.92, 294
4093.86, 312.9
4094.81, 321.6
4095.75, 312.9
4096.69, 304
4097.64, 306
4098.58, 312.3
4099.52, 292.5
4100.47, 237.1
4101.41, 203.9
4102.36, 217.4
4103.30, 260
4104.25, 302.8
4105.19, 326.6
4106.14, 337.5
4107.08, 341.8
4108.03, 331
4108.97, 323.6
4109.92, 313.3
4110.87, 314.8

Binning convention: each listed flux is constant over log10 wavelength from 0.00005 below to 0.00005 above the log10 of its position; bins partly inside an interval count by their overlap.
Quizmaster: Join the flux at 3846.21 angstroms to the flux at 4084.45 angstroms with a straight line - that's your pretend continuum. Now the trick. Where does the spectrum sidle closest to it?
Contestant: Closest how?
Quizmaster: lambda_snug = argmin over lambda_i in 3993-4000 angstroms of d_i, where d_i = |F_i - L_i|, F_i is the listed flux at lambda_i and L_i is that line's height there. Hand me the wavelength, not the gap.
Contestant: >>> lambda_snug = 3999.76 angstroms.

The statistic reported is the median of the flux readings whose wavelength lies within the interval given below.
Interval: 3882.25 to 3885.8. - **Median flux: 275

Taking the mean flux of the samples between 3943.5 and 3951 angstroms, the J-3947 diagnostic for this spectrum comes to 278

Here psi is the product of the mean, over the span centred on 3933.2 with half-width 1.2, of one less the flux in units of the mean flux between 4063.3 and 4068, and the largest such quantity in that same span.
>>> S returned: 0.67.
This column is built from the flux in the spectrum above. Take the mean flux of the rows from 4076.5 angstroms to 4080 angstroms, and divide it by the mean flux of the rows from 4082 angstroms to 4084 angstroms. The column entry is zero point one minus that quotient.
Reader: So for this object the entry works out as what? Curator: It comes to -0.782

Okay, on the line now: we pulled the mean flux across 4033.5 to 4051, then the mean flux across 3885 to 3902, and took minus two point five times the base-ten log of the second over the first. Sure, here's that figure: 0.23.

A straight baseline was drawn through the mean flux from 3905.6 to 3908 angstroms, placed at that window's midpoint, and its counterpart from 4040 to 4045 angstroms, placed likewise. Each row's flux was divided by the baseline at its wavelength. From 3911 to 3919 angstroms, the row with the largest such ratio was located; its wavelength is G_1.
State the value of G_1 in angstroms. 3914.11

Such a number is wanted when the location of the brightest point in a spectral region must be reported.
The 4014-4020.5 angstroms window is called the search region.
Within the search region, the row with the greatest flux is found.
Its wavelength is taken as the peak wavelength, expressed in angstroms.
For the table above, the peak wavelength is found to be 4017.29 angstroms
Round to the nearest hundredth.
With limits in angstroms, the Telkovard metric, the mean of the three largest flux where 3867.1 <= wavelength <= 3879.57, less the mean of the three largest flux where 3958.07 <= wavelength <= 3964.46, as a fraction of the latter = 0.11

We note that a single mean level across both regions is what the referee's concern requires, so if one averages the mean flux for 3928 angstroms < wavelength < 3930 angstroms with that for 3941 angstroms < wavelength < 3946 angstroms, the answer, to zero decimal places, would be 205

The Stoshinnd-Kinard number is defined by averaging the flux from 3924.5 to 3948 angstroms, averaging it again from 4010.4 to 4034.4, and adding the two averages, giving 507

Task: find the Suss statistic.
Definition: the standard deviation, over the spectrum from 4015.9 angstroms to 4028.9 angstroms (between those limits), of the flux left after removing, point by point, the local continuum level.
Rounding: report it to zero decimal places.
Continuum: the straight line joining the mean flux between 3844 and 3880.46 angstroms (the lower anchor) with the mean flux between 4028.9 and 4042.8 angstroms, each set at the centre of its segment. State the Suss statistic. 10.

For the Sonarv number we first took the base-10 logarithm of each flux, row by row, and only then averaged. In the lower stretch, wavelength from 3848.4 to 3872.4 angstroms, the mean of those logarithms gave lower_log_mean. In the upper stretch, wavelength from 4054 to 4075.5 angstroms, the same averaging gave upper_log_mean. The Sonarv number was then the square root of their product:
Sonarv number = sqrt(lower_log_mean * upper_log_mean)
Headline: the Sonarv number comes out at 2.48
